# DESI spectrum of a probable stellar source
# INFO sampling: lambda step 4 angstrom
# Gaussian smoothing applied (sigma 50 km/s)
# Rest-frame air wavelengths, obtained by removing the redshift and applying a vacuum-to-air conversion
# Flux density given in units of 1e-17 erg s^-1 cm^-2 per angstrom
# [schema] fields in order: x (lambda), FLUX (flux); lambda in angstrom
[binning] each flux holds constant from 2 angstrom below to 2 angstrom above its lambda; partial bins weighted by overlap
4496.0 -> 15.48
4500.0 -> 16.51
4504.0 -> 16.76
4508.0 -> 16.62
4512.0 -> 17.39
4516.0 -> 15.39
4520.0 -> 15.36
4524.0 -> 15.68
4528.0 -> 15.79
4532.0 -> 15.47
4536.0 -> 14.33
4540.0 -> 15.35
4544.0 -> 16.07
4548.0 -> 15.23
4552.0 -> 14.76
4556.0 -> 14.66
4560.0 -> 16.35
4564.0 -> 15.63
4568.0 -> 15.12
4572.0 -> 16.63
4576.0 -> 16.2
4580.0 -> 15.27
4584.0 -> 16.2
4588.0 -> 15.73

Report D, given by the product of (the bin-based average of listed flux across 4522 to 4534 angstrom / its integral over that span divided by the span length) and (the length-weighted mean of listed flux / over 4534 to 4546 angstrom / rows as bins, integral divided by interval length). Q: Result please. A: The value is 239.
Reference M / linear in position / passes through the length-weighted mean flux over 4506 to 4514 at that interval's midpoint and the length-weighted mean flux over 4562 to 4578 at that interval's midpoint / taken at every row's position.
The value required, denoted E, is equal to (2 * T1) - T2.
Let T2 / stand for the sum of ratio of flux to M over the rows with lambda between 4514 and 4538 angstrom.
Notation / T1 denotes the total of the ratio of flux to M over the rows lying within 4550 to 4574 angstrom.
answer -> 6.11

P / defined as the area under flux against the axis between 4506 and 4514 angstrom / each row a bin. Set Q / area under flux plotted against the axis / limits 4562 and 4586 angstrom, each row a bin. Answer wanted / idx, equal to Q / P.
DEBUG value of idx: 2.8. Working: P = 136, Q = 380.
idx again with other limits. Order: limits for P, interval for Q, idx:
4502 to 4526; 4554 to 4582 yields 1.1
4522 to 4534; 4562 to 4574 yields 1.0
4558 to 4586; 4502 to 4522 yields 0.7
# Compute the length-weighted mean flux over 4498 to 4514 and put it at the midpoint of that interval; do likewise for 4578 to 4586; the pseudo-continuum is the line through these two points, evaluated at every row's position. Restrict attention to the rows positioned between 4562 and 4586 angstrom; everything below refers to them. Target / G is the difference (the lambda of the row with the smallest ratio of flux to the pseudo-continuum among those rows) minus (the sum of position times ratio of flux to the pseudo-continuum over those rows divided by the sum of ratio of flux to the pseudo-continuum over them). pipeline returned -6.1 angstrom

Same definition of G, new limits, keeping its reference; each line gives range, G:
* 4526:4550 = -2.0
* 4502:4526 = 2.2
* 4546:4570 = -2.1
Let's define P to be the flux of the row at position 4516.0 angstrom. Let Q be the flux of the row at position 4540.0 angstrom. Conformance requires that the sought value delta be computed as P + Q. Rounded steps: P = 15.39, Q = 15.35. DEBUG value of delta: 30.7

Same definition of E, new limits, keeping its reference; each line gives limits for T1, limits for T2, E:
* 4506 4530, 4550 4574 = 5.61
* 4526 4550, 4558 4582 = 5.20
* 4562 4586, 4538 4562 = 6.33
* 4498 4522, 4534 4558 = 5.99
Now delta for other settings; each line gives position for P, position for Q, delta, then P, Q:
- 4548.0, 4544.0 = 31.3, 15.23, 16.07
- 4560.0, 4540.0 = 31.7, 16.35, 15.35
